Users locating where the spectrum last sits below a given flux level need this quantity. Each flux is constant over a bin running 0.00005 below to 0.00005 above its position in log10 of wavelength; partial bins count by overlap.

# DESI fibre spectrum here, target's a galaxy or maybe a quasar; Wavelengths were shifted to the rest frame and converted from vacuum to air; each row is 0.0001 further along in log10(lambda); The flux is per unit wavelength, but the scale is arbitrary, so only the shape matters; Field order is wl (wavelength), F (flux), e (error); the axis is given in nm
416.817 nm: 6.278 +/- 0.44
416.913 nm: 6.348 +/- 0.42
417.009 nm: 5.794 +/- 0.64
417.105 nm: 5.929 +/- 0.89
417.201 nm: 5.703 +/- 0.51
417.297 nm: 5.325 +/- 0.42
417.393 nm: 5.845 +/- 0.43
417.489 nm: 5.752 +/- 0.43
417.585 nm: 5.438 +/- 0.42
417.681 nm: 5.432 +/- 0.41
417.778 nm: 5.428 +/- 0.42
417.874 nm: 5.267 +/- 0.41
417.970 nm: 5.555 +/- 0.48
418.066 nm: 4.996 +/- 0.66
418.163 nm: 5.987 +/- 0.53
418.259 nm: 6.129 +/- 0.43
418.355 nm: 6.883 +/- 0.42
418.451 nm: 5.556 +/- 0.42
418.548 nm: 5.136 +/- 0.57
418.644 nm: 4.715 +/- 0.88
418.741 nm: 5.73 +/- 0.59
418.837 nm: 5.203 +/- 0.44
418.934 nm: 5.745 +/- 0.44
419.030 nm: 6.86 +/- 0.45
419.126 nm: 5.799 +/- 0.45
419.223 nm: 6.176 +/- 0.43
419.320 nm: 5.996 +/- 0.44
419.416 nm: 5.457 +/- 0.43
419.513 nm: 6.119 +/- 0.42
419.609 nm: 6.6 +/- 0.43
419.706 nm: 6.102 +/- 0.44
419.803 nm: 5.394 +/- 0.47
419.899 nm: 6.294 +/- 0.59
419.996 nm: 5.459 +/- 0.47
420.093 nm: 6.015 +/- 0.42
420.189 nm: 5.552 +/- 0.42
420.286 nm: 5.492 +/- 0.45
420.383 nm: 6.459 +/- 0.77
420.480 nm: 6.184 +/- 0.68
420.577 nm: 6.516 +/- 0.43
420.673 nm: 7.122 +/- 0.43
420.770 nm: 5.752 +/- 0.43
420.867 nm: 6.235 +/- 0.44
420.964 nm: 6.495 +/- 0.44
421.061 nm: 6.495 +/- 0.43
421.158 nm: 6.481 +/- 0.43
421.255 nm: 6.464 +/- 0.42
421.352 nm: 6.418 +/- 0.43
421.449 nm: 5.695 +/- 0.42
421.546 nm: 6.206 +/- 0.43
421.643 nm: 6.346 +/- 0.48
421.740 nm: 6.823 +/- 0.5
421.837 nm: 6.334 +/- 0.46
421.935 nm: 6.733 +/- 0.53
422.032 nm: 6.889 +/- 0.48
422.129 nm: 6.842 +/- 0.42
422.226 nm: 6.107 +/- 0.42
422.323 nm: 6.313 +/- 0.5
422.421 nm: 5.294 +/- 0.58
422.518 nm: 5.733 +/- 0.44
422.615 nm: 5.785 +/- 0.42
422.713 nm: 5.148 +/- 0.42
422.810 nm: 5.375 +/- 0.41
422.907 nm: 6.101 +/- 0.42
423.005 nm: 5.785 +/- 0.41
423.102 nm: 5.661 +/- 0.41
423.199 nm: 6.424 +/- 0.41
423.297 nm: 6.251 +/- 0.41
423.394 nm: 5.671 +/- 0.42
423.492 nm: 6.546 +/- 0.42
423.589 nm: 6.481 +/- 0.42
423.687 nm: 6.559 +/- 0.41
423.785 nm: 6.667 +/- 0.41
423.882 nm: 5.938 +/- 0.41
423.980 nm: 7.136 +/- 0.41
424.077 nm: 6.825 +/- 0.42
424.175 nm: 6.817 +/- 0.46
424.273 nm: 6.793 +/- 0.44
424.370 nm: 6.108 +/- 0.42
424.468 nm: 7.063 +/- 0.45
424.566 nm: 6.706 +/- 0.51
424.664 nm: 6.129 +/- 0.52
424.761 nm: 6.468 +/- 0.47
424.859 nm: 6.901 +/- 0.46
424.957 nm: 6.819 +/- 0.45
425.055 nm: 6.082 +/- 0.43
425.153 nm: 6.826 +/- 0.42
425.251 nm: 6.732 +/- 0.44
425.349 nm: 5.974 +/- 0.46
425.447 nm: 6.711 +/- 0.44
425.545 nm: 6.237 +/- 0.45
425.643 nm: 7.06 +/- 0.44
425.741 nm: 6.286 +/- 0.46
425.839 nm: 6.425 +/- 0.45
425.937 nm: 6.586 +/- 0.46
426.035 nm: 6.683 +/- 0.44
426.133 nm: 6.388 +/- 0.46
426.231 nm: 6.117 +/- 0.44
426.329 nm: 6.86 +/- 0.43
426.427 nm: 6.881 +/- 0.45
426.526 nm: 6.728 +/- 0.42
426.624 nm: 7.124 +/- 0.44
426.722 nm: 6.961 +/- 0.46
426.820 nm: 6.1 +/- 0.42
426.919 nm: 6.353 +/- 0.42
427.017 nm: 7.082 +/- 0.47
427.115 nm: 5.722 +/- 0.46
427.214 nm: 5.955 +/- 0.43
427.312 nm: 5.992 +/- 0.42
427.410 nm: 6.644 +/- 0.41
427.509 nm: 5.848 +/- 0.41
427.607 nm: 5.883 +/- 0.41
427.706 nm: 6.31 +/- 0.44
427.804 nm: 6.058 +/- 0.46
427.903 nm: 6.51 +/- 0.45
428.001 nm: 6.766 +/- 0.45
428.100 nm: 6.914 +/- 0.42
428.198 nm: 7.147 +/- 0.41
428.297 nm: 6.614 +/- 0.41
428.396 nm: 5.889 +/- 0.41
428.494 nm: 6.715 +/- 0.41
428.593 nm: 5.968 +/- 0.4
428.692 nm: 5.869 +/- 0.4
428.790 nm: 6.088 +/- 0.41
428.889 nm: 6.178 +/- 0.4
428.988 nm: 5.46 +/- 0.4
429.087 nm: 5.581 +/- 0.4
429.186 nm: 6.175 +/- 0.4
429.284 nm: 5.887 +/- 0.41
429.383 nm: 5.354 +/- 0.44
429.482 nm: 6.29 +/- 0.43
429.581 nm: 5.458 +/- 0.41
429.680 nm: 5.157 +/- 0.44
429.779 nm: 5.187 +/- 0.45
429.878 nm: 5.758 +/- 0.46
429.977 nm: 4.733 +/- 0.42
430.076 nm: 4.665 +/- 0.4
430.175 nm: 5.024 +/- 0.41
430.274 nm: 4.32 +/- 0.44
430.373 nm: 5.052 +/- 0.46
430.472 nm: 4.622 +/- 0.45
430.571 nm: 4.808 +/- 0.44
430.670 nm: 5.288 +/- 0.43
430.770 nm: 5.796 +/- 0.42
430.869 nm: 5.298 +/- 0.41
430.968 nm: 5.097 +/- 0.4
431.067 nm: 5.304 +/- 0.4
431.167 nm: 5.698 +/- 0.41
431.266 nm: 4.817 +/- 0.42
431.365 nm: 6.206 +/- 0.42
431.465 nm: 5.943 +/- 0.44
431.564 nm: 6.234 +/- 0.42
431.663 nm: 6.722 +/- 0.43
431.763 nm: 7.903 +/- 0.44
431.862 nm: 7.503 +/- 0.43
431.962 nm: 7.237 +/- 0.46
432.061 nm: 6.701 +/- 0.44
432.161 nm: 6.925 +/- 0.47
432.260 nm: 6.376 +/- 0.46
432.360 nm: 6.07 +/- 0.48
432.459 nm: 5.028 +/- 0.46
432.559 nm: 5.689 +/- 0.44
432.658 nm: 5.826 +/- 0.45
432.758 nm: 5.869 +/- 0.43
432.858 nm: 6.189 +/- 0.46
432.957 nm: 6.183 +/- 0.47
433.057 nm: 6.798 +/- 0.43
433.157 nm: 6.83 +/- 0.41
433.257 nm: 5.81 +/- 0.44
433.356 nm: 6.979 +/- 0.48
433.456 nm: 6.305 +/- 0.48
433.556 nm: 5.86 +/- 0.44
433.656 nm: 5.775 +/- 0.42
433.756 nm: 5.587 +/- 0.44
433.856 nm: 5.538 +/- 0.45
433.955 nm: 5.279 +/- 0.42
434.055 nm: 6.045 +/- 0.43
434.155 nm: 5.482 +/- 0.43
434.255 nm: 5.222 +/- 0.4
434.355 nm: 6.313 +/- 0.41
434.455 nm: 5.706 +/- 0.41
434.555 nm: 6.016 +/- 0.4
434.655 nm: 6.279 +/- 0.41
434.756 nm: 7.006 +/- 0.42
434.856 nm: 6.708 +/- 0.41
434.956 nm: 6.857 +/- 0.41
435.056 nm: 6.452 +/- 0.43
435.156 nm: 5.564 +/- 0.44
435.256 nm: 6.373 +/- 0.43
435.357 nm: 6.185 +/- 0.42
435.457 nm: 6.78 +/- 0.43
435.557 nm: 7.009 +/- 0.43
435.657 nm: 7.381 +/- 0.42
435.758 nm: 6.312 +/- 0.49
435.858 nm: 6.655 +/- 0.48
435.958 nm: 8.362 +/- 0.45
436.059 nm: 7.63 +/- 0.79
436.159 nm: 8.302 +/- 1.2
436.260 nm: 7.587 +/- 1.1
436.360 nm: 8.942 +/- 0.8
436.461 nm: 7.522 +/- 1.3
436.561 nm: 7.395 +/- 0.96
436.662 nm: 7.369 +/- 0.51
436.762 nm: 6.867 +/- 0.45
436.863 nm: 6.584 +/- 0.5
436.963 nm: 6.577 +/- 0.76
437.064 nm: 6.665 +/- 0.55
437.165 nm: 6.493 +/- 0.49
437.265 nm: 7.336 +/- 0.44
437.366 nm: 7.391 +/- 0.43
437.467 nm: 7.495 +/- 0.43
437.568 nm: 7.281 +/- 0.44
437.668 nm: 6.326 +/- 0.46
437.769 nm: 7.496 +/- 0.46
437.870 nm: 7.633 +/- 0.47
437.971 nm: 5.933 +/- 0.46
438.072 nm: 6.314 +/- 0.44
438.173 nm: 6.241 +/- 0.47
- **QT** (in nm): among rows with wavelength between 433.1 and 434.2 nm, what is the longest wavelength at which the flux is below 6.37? 434.155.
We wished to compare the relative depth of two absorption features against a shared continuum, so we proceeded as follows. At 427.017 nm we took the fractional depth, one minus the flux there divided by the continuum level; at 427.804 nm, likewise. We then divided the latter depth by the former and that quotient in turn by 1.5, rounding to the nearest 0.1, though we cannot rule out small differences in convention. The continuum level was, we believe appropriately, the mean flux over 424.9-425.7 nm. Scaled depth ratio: -0.6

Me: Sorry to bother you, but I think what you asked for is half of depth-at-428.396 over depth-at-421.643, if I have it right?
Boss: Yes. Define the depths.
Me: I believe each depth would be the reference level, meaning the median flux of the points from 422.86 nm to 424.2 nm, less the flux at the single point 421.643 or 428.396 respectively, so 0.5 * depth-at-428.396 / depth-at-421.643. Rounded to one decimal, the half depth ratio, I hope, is 2.6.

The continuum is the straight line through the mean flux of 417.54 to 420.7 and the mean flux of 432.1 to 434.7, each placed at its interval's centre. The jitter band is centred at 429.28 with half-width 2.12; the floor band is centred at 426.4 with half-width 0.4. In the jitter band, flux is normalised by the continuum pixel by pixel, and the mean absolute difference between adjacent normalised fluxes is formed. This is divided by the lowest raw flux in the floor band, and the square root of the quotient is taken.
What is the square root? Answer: 0.113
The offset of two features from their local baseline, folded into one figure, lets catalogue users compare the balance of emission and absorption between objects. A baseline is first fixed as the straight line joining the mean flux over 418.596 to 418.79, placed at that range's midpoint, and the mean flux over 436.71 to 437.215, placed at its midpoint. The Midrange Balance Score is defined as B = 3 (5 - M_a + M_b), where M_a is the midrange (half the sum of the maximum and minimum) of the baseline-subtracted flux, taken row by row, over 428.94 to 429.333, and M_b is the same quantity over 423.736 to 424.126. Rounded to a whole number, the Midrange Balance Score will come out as 18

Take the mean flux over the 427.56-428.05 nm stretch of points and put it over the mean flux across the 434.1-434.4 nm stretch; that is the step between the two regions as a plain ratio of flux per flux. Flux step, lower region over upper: 1.11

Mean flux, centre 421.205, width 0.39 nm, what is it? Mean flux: 6.5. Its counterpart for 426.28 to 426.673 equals 6.9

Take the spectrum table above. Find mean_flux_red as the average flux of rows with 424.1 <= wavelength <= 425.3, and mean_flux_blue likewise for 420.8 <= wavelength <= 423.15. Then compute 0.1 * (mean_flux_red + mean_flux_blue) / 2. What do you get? 0.64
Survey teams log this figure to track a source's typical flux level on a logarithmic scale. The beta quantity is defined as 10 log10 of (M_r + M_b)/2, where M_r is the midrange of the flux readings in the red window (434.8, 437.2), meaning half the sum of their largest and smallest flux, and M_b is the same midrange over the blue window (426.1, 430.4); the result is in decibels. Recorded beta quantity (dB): 8.1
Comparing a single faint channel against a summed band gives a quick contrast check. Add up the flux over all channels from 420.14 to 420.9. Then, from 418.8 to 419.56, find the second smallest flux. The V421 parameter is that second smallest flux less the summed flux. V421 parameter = -43.9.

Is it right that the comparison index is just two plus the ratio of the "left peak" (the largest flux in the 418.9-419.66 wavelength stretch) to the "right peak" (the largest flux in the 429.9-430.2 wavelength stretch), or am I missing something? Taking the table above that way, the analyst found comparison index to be 3.37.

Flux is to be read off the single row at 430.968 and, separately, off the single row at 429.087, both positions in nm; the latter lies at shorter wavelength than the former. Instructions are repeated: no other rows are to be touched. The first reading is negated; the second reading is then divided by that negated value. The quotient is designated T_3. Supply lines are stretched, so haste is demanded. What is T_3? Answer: -1.09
